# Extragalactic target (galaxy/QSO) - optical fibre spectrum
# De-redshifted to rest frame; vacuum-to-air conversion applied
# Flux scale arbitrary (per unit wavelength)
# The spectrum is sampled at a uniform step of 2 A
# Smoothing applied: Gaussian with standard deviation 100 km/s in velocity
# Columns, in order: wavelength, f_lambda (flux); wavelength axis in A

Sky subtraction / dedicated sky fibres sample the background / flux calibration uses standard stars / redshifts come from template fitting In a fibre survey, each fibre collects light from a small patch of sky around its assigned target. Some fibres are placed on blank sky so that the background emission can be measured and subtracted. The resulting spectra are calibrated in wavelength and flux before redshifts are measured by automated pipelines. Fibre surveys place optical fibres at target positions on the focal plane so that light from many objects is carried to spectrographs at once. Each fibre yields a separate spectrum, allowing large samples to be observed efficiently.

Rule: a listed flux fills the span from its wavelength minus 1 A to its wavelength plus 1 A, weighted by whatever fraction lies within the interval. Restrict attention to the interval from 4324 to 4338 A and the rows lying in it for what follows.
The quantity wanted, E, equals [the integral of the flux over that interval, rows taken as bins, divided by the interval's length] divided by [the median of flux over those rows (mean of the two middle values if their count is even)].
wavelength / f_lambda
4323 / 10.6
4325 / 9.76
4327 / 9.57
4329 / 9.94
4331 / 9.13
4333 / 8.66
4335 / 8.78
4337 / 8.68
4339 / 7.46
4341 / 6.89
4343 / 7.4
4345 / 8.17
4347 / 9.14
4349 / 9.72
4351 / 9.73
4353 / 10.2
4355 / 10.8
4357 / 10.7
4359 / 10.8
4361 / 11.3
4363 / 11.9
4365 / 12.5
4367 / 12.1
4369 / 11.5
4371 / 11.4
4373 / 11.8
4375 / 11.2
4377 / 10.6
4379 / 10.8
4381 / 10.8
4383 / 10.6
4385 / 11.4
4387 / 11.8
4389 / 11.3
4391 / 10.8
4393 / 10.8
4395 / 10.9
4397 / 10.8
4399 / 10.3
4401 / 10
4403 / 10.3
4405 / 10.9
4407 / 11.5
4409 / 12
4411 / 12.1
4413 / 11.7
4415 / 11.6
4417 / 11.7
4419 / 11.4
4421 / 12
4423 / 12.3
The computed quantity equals 1.01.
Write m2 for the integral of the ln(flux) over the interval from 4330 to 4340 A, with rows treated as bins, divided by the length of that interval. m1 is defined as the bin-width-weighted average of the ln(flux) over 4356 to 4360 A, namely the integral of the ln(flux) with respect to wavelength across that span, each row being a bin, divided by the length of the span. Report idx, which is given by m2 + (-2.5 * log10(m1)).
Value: 1.20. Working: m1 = 2.37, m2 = 2.14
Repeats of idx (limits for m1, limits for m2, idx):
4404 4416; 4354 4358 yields 1.40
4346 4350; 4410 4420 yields 1.58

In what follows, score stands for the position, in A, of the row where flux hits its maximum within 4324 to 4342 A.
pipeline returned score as 4329 A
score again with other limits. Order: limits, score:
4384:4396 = 4387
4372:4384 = 4373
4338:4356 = 4355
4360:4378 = 4365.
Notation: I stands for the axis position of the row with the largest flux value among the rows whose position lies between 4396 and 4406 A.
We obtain 4405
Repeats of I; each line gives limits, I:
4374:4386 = 4385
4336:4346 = 4337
